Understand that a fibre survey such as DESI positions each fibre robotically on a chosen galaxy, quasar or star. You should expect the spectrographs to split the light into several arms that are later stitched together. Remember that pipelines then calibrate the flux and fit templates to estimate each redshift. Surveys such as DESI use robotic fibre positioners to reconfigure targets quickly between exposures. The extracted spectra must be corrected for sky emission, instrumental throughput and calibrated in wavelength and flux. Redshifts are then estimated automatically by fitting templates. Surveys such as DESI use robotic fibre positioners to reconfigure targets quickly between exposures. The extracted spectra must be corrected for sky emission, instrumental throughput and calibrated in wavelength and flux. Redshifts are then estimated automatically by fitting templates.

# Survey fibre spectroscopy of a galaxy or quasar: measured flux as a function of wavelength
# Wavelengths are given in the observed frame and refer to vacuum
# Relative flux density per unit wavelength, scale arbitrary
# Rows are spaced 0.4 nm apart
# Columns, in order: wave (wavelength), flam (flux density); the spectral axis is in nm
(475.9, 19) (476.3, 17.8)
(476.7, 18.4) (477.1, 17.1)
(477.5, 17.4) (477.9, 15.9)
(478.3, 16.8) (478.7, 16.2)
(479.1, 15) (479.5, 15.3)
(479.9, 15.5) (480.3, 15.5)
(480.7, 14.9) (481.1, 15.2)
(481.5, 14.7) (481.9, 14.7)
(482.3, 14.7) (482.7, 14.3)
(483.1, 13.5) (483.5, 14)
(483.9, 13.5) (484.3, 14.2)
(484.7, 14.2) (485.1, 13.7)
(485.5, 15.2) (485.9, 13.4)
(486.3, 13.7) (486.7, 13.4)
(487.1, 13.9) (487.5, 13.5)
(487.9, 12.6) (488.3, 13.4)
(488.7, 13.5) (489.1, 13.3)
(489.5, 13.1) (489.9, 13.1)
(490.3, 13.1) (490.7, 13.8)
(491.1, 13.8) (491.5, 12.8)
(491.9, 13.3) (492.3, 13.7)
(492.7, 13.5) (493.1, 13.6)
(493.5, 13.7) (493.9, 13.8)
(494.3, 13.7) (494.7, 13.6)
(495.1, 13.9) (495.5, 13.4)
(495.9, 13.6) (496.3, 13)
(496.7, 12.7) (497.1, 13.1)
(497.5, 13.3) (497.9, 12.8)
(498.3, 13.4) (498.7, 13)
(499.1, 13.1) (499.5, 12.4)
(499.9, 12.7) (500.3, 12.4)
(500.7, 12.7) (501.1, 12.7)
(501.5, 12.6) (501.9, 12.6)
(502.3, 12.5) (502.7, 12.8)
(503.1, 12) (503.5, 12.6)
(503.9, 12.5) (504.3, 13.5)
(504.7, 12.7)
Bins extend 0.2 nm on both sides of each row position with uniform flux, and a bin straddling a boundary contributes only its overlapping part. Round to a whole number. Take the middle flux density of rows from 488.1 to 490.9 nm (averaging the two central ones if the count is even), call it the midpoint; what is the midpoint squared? 177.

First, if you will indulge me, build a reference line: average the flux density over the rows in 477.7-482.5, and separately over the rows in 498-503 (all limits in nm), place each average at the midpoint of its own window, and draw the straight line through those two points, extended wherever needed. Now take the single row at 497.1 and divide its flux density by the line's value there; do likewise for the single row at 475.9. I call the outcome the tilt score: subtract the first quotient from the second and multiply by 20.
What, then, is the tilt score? 4.0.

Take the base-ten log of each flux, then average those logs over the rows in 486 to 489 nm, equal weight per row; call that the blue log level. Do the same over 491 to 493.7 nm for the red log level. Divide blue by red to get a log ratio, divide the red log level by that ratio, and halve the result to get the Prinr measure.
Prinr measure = 0.566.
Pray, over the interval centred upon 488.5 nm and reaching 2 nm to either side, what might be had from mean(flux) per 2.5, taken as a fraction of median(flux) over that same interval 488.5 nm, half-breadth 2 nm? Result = 0.398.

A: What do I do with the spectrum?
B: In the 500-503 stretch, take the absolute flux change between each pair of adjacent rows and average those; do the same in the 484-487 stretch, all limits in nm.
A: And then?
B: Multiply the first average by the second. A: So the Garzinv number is 0.10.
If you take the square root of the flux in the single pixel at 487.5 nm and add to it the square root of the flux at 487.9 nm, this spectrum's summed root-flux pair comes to 7.2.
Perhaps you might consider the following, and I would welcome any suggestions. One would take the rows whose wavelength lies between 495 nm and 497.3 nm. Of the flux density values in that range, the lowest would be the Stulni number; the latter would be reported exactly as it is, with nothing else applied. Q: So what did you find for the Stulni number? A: 12.7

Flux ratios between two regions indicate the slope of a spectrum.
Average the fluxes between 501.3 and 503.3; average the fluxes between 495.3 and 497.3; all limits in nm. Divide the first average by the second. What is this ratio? 0.950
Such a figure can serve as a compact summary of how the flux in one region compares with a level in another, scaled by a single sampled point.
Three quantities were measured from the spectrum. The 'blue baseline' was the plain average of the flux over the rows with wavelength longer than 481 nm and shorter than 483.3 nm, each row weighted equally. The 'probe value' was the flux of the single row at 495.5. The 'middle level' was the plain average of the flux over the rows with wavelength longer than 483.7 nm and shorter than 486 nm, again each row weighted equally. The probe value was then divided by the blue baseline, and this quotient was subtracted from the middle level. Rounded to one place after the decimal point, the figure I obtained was 13.1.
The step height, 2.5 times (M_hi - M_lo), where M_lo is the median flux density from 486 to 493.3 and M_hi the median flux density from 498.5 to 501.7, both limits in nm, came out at -1.9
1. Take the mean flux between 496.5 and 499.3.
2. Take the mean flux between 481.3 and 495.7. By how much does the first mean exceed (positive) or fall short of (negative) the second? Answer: -0.65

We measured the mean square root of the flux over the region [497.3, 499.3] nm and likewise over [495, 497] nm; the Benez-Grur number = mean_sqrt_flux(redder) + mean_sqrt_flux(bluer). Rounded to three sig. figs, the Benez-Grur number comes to 7.27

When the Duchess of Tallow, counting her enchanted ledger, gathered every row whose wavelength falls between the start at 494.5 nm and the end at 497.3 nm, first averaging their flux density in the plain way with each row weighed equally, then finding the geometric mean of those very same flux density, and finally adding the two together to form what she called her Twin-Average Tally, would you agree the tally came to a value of 26.7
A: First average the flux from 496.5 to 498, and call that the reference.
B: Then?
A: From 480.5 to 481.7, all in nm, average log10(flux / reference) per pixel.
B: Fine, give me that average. 0.061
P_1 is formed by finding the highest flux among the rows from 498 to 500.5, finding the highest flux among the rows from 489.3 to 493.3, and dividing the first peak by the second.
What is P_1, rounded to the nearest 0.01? 0.97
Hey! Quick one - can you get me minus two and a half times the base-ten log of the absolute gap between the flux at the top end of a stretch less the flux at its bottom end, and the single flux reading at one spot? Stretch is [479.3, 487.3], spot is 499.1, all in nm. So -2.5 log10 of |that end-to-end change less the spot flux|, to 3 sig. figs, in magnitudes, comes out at -2.90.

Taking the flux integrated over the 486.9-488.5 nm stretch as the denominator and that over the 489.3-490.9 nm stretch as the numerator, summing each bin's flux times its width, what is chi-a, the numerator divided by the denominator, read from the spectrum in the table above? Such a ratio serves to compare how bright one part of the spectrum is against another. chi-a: 0.99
